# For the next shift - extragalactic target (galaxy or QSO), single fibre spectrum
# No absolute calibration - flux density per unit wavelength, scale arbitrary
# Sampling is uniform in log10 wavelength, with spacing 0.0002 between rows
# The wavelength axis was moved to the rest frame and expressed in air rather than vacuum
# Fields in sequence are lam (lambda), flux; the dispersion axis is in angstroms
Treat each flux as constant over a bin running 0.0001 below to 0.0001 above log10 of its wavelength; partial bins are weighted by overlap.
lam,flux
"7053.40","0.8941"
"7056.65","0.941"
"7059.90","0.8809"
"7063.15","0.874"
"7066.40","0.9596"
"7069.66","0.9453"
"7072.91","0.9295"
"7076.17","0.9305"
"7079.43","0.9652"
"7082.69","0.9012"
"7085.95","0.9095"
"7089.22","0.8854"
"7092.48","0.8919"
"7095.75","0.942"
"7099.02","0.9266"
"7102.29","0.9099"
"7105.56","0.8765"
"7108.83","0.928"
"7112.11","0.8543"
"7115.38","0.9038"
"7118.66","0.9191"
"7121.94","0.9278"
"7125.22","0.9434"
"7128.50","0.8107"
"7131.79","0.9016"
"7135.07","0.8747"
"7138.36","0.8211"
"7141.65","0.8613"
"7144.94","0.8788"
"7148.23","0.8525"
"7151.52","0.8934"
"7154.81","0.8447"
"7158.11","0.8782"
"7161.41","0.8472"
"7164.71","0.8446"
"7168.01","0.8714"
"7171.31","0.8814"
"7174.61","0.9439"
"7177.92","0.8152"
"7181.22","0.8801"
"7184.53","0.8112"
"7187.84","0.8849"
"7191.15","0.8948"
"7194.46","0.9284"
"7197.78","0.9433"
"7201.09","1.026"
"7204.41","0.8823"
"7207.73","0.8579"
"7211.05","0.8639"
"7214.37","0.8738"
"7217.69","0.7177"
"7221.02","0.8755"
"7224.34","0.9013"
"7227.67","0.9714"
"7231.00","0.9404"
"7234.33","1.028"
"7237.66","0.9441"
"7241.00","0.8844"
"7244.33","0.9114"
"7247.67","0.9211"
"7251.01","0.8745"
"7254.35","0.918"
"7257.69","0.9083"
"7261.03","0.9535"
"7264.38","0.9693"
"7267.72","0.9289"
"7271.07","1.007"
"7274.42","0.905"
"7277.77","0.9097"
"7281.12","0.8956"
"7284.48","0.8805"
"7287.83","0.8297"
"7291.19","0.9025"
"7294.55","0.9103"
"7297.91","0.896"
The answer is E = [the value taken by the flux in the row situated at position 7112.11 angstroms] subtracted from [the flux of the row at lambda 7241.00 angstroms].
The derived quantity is 0.030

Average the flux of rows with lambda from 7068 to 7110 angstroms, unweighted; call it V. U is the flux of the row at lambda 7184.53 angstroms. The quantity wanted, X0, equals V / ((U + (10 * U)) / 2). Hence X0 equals 0.206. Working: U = 0.8112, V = 0.919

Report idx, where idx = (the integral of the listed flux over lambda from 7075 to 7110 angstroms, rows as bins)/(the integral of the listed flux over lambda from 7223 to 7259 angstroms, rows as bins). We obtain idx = 0.96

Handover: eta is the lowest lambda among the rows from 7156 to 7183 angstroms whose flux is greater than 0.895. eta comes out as 7174.61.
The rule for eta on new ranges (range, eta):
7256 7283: 7257.69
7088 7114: 7095.75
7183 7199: 7194.46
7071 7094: 7072.91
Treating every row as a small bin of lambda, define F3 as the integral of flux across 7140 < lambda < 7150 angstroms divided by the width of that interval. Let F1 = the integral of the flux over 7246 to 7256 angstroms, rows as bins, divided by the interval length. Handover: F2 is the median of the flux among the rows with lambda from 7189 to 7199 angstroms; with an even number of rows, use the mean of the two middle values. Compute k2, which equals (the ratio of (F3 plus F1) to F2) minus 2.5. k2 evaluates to -0.59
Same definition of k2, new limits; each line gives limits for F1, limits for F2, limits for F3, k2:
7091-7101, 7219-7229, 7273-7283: -0.48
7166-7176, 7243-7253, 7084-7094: -0.53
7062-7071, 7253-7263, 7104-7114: -0.52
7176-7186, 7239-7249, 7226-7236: -0.50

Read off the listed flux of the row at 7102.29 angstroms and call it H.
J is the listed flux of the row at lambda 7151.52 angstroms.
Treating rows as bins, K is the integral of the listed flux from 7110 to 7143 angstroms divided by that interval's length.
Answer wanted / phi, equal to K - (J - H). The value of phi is 0.899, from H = 0.9099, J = 0.8934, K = 0.88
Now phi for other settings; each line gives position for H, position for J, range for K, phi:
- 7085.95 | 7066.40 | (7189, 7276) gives 0.866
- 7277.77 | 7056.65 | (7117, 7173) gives 0.842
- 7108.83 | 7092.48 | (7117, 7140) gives 0.921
